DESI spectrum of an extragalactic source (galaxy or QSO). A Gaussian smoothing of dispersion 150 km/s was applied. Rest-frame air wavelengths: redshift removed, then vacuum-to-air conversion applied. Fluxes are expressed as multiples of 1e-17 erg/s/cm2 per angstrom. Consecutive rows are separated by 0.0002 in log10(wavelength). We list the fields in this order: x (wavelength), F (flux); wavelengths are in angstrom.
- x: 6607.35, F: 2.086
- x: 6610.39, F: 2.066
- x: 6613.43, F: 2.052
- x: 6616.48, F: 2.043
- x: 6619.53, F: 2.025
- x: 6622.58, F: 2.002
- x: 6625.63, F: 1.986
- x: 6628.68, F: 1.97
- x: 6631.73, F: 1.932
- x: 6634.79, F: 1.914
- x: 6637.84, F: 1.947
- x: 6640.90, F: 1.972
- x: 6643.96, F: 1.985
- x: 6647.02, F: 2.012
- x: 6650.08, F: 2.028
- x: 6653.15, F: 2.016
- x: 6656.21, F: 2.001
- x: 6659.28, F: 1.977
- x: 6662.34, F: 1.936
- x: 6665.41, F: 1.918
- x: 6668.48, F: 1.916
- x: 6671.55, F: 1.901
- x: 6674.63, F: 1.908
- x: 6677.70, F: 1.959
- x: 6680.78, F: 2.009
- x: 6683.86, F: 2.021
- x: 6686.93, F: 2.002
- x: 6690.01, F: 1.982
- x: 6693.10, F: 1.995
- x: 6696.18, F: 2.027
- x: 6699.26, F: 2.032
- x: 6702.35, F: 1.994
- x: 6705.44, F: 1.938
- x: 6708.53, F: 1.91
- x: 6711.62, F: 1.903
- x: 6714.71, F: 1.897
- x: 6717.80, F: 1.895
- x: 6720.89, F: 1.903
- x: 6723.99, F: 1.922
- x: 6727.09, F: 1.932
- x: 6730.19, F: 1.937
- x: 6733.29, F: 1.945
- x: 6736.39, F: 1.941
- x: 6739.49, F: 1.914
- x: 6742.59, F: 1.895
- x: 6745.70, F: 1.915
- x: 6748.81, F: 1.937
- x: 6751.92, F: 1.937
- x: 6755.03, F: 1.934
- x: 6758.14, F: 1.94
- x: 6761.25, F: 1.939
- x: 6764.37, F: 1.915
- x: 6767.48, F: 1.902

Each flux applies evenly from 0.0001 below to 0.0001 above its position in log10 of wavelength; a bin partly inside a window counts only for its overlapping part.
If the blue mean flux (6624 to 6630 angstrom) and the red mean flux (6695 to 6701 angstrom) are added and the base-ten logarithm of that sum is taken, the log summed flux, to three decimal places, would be 0.603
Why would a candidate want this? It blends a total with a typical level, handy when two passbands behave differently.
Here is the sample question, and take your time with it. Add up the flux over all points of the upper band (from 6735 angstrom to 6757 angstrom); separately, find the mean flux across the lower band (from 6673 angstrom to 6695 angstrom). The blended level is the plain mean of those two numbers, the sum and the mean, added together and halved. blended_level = 7.73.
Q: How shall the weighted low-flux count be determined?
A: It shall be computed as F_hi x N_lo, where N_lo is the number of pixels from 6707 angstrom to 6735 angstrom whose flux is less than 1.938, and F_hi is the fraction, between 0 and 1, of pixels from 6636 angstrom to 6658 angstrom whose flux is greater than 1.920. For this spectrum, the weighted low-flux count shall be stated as 8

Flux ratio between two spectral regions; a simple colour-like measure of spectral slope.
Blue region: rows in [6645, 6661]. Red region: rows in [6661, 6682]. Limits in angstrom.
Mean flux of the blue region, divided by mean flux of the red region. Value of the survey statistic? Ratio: 1.04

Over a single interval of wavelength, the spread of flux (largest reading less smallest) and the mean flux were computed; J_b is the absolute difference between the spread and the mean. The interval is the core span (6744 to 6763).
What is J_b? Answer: 1.91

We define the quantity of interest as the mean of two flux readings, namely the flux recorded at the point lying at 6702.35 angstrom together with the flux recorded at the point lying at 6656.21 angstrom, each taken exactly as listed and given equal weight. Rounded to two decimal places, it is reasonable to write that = 2.00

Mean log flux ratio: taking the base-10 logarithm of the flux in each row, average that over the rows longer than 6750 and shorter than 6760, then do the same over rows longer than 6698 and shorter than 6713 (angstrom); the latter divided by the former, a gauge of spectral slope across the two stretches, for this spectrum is 1.01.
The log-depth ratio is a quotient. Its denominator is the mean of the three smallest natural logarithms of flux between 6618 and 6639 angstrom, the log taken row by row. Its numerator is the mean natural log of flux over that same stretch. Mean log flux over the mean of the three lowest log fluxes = 1.03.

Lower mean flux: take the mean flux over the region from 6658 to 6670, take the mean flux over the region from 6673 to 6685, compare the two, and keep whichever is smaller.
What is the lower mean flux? 1.94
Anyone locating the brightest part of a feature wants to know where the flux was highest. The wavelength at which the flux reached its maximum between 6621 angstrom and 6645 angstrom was 6622.58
